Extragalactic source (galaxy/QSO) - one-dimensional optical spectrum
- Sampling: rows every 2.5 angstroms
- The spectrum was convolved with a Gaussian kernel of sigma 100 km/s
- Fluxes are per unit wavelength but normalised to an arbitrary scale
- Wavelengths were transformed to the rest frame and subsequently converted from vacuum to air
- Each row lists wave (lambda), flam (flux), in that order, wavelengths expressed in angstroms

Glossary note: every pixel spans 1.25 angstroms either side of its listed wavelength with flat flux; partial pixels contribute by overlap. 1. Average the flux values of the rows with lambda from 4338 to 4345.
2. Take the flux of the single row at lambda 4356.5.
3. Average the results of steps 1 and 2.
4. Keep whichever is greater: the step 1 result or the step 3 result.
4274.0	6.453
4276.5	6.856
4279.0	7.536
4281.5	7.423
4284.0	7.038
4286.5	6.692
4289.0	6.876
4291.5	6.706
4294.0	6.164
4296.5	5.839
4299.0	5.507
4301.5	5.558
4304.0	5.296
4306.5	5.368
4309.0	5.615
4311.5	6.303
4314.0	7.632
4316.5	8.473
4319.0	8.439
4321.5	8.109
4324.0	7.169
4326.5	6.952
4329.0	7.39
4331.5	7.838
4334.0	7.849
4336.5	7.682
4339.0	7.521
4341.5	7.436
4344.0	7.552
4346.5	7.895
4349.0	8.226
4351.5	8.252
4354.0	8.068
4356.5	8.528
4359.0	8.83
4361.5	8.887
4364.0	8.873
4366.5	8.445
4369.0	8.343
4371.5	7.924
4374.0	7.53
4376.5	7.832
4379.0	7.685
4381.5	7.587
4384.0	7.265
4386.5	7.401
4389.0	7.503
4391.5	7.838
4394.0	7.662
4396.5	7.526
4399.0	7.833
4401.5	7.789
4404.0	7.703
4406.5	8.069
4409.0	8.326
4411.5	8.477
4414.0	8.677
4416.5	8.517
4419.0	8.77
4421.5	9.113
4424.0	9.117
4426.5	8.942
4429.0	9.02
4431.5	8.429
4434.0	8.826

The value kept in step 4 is 8.0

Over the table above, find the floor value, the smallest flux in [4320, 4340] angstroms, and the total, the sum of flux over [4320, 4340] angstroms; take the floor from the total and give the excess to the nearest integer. 54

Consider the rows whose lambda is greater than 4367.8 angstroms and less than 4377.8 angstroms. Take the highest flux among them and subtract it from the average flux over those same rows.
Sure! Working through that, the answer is -0.44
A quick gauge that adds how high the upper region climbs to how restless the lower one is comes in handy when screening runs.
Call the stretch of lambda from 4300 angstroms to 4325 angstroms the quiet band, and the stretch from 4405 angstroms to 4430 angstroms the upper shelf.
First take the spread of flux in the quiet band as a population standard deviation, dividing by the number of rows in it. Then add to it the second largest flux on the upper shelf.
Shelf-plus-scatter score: 10.4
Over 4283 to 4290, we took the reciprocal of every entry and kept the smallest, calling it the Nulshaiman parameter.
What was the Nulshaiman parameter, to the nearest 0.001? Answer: 0.142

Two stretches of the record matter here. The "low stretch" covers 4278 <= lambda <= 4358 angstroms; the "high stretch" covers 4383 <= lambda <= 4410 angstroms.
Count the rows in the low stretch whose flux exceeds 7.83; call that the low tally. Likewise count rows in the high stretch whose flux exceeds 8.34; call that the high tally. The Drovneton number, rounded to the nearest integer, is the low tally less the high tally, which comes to 10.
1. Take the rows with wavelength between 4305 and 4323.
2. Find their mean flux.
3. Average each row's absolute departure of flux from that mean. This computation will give 1.18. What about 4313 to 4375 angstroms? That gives 0.44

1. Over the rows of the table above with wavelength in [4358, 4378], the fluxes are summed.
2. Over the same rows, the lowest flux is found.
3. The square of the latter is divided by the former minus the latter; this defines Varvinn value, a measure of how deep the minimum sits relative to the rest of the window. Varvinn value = 0.96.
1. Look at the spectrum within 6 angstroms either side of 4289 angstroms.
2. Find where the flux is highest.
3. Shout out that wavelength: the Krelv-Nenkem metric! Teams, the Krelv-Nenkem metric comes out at 4284.0 angstroms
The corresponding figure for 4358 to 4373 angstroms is 4361.5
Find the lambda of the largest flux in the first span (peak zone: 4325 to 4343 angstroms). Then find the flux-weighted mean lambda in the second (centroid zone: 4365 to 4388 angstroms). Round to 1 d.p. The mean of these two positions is 4355.1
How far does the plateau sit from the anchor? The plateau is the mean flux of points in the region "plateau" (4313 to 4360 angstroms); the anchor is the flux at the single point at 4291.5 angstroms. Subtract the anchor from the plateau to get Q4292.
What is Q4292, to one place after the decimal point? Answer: 1.2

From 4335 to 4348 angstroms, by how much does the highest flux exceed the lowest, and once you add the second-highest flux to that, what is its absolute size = 8.1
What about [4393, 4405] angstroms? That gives 8.1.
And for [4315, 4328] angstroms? 10.0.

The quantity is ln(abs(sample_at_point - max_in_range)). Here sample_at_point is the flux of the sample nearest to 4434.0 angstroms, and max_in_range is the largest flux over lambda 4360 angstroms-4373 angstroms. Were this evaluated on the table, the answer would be -2.8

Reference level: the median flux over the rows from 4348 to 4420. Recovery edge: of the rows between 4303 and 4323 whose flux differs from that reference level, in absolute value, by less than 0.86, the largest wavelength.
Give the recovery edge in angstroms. 4321.5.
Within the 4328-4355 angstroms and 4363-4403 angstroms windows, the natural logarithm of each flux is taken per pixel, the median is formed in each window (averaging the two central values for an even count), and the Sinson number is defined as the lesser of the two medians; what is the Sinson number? 2.05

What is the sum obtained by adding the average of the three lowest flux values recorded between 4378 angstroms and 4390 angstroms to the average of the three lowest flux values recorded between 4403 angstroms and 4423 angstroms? 15.4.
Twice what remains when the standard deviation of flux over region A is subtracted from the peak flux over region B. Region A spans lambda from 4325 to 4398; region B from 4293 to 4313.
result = 12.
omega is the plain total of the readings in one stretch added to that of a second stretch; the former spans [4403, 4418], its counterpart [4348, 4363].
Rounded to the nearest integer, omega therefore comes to 101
